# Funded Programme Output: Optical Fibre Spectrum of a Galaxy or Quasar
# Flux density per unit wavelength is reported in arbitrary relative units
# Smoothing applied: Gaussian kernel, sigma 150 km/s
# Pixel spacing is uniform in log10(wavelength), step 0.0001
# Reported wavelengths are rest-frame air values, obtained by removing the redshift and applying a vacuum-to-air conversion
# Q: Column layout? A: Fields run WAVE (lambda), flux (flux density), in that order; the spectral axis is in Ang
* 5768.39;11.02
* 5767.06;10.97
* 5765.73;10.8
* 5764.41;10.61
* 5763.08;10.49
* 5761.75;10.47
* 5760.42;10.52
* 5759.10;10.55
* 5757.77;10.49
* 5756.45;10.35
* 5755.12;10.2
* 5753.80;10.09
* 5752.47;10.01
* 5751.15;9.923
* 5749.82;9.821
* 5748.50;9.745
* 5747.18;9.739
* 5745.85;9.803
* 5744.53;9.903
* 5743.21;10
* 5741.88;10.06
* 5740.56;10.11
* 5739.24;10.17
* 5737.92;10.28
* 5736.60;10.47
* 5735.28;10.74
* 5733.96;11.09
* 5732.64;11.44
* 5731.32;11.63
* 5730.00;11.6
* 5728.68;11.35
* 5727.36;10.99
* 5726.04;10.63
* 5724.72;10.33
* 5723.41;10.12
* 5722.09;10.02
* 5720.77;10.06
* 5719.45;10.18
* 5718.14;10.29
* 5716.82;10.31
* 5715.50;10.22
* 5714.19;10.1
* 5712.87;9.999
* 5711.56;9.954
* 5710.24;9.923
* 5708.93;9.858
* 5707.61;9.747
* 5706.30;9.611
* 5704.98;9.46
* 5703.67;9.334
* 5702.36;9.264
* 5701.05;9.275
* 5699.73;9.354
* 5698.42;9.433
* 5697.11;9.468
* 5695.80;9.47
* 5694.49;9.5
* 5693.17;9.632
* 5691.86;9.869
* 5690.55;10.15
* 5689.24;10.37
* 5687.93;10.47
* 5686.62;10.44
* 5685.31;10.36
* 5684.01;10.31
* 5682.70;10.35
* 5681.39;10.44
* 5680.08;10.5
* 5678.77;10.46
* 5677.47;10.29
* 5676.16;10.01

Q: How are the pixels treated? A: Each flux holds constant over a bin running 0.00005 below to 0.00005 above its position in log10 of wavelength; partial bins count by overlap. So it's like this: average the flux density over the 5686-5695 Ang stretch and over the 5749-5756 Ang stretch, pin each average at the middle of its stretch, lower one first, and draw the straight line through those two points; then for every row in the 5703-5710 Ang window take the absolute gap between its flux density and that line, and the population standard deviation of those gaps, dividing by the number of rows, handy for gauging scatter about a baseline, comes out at 0.19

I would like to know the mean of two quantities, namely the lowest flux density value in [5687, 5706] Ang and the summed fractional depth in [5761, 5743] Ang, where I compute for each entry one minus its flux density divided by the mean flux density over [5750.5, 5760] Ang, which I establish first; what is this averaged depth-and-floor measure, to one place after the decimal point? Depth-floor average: 4.7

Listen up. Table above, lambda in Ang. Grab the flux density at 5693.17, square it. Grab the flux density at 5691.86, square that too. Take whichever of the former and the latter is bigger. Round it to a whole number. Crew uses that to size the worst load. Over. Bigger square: 97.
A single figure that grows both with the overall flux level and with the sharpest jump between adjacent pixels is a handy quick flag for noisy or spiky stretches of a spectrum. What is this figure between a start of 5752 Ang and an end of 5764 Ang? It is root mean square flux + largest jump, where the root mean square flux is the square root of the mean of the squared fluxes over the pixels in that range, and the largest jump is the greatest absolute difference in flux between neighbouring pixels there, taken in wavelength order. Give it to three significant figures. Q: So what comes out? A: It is 10.5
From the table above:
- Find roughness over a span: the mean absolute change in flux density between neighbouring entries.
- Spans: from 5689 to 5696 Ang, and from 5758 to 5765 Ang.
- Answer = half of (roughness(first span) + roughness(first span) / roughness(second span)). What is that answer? 1.7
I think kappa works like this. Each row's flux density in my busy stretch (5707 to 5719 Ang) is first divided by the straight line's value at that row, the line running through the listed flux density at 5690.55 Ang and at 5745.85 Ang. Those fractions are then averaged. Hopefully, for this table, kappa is 1.00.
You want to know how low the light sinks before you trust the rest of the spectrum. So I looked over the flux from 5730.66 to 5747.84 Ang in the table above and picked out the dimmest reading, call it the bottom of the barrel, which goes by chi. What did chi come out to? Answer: 9.739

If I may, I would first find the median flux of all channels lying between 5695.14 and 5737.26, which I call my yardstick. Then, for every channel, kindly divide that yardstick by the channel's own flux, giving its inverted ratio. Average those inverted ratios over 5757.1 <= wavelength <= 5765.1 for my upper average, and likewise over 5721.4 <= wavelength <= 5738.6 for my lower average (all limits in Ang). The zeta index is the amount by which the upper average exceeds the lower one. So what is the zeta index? 0.02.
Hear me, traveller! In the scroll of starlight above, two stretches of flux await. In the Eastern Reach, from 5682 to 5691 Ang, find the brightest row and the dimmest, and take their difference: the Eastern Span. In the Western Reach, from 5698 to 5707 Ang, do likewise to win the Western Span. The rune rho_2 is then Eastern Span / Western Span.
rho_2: 0.92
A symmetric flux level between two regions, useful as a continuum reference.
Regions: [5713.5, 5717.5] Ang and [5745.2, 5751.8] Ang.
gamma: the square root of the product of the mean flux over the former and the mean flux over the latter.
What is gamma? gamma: 10.0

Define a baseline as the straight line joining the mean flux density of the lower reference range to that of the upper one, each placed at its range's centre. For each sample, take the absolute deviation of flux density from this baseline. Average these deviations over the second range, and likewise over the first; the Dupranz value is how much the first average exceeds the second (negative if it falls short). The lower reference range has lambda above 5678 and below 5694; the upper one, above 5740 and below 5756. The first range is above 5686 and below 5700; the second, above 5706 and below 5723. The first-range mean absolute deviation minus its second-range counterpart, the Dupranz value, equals 0.30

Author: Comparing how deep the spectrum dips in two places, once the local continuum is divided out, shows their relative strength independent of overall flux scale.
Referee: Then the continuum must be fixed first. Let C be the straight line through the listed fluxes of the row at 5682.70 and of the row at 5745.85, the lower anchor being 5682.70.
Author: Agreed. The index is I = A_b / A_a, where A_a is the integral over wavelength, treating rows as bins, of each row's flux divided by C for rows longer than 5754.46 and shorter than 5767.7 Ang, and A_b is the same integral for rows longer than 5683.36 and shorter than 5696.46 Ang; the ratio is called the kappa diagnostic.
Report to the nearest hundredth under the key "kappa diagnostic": 0.89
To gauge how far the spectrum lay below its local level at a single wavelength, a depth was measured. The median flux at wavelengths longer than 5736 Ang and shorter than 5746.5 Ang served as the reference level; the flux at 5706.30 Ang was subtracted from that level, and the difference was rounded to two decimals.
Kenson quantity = 0.47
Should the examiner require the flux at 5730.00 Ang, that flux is 11.6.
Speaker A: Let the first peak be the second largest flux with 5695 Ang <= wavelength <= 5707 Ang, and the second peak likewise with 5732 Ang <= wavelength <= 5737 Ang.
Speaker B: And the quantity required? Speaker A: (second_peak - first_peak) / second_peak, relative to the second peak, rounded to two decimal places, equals 0.15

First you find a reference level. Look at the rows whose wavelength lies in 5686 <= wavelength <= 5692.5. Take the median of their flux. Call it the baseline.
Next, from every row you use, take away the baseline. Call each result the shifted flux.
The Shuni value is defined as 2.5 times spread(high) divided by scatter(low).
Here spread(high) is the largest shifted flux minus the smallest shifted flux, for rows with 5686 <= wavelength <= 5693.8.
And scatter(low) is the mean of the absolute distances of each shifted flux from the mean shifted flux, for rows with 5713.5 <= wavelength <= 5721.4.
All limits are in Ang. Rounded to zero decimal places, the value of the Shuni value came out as 26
